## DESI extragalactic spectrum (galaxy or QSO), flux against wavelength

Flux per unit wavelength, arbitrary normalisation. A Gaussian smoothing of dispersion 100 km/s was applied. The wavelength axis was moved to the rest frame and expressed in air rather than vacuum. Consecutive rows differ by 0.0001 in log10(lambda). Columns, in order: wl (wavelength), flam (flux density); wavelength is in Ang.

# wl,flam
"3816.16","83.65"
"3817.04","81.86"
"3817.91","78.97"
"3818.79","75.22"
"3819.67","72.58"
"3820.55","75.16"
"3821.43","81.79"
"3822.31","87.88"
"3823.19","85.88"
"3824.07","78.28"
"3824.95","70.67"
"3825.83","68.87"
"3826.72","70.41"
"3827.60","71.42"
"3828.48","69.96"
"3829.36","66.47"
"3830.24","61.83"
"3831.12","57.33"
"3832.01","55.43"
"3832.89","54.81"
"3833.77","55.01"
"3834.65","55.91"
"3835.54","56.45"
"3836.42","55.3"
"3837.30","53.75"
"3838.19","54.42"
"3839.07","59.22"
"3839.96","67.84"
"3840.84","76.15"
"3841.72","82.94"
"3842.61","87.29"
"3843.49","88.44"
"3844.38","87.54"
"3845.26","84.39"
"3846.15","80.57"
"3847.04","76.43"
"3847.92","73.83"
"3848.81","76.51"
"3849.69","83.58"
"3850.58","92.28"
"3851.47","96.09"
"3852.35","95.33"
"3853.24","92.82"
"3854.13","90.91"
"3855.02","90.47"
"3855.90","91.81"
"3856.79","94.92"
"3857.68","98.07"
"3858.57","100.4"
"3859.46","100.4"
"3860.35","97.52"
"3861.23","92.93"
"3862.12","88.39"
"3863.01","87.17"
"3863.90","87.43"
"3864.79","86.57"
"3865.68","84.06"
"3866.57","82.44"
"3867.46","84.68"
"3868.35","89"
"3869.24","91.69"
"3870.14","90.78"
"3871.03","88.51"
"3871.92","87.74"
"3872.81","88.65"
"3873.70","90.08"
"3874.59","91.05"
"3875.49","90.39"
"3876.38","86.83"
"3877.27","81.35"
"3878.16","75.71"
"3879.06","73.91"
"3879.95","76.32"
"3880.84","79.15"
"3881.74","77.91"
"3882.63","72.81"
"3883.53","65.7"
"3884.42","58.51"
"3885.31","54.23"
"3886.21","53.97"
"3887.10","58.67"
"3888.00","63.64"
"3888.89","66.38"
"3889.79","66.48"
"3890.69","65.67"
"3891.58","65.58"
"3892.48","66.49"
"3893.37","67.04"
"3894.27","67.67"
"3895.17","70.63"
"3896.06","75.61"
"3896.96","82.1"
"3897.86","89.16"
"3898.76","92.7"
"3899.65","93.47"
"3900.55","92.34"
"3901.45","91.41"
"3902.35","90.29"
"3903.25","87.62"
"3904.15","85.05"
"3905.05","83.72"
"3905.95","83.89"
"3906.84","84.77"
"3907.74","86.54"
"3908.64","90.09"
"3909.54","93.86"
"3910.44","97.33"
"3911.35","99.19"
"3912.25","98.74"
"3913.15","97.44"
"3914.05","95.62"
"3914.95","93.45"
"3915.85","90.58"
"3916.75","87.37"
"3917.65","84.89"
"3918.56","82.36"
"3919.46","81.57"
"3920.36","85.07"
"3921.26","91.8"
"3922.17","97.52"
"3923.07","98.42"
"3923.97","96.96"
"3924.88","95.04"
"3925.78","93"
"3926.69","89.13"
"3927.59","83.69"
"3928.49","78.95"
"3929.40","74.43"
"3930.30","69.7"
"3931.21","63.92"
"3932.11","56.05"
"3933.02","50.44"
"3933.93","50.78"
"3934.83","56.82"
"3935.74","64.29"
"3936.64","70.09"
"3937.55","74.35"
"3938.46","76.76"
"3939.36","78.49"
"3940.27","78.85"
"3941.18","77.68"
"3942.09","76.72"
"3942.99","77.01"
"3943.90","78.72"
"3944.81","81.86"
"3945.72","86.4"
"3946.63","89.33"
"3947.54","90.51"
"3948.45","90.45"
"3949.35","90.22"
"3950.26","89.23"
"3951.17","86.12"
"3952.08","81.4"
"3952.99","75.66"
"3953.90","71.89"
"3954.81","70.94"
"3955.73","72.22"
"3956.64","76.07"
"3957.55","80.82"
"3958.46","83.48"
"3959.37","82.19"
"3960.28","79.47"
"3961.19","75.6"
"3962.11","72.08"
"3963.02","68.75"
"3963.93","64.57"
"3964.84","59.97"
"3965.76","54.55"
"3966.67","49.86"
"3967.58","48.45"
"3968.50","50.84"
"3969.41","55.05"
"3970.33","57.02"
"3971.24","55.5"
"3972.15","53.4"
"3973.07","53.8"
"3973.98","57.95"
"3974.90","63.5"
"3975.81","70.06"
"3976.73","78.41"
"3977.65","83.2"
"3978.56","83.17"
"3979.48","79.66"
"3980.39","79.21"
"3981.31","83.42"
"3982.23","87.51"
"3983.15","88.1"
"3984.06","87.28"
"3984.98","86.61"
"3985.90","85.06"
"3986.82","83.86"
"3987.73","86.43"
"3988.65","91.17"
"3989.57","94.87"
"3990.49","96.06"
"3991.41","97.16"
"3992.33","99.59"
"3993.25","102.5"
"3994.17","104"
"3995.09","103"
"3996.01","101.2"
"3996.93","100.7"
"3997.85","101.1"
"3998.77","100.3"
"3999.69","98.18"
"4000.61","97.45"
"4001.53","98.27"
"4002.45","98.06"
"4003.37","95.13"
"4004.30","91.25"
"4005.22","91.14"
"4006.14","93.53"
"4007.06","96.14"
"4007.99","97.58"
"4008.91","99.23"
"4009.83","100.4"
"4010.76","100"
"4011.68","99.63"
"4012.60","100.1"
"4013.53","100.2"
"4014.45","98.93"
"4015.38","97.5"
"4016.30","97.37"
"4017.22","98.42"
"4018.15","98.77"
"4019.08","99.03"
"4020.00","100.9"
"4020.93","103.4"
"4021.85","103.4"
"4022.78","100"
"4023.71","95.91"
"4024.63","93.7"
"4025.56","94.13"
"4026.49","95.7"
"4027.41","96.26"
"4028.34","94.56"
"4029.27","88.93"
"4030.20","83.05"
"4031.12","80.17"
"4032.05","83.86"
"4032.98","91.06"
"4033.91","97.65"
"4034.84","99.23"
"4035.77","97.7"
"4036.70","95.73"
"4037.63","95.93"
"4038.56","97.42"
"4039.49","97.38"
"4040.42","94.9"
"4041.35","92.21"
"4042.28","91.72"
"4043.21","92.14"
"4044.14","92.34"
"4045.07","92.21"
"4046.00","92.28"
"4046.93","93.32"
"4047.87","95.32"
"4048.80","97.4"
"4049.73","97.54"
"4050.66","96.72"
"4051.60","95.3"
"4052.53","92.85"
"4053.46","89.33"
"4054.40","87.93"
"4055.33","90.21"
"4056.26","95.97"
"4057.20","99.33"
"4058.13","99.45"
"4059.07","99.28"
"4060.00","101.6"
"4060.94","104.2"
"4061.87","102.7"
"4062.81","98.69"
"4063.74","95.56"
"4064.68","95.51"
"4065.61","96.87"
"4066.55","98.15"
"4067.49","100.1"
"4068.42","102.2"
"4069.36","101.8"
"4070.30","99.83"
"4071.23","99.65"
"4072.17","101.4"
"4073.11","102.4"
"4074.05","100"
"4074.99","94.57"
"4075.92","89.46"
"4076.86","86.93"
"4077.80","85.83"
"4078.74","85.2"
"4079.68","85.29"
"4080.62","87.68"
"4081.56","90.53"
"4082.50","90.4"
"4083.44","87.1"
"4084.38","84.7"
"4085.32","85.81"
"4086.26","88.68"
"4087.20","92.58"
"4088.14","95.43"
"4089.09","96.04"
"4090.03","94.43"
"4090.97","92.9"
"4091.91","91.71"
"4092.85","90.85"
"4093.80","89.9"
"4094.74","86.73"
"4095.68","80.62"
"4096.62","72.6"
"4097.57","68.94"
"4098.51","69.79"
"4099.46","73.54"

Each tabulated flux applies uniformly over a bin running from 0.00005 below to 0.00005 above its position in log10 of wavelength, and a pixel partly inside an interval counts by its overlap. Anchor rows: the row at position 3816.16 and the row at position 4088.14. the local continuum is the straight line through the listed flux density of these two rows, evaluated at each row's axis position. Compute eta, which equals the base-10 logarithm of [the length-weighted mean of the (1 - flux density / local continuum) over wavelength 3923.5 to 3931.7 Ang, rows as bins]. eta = -1.2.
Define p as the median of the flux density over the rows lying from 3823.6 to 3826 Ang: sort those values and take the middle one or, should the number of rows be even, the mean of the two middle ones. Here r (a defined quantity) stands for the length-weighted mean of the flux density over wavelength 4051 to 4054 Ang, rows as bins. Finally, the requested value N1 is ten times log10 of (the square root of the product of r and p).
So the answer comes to 19.1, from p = 71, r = 92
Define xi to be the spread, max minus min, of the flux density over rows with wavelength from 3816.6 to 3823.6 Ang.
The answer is 15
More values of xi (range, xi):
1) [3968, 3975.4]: 13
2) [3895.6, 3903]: 18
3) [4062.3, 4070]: 7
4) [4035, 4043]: 6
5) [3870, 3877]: 4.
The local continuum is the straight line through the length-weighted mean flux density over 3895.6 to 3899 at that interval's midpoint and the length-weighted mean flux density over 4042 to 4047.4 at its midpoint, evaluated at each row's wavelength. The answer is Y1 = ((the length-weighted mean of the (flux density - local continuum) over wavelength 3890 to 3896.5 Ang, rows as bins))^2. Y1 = 250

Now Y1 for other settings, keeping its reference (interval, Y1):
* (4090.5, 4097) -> 71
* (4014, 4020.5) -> 61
